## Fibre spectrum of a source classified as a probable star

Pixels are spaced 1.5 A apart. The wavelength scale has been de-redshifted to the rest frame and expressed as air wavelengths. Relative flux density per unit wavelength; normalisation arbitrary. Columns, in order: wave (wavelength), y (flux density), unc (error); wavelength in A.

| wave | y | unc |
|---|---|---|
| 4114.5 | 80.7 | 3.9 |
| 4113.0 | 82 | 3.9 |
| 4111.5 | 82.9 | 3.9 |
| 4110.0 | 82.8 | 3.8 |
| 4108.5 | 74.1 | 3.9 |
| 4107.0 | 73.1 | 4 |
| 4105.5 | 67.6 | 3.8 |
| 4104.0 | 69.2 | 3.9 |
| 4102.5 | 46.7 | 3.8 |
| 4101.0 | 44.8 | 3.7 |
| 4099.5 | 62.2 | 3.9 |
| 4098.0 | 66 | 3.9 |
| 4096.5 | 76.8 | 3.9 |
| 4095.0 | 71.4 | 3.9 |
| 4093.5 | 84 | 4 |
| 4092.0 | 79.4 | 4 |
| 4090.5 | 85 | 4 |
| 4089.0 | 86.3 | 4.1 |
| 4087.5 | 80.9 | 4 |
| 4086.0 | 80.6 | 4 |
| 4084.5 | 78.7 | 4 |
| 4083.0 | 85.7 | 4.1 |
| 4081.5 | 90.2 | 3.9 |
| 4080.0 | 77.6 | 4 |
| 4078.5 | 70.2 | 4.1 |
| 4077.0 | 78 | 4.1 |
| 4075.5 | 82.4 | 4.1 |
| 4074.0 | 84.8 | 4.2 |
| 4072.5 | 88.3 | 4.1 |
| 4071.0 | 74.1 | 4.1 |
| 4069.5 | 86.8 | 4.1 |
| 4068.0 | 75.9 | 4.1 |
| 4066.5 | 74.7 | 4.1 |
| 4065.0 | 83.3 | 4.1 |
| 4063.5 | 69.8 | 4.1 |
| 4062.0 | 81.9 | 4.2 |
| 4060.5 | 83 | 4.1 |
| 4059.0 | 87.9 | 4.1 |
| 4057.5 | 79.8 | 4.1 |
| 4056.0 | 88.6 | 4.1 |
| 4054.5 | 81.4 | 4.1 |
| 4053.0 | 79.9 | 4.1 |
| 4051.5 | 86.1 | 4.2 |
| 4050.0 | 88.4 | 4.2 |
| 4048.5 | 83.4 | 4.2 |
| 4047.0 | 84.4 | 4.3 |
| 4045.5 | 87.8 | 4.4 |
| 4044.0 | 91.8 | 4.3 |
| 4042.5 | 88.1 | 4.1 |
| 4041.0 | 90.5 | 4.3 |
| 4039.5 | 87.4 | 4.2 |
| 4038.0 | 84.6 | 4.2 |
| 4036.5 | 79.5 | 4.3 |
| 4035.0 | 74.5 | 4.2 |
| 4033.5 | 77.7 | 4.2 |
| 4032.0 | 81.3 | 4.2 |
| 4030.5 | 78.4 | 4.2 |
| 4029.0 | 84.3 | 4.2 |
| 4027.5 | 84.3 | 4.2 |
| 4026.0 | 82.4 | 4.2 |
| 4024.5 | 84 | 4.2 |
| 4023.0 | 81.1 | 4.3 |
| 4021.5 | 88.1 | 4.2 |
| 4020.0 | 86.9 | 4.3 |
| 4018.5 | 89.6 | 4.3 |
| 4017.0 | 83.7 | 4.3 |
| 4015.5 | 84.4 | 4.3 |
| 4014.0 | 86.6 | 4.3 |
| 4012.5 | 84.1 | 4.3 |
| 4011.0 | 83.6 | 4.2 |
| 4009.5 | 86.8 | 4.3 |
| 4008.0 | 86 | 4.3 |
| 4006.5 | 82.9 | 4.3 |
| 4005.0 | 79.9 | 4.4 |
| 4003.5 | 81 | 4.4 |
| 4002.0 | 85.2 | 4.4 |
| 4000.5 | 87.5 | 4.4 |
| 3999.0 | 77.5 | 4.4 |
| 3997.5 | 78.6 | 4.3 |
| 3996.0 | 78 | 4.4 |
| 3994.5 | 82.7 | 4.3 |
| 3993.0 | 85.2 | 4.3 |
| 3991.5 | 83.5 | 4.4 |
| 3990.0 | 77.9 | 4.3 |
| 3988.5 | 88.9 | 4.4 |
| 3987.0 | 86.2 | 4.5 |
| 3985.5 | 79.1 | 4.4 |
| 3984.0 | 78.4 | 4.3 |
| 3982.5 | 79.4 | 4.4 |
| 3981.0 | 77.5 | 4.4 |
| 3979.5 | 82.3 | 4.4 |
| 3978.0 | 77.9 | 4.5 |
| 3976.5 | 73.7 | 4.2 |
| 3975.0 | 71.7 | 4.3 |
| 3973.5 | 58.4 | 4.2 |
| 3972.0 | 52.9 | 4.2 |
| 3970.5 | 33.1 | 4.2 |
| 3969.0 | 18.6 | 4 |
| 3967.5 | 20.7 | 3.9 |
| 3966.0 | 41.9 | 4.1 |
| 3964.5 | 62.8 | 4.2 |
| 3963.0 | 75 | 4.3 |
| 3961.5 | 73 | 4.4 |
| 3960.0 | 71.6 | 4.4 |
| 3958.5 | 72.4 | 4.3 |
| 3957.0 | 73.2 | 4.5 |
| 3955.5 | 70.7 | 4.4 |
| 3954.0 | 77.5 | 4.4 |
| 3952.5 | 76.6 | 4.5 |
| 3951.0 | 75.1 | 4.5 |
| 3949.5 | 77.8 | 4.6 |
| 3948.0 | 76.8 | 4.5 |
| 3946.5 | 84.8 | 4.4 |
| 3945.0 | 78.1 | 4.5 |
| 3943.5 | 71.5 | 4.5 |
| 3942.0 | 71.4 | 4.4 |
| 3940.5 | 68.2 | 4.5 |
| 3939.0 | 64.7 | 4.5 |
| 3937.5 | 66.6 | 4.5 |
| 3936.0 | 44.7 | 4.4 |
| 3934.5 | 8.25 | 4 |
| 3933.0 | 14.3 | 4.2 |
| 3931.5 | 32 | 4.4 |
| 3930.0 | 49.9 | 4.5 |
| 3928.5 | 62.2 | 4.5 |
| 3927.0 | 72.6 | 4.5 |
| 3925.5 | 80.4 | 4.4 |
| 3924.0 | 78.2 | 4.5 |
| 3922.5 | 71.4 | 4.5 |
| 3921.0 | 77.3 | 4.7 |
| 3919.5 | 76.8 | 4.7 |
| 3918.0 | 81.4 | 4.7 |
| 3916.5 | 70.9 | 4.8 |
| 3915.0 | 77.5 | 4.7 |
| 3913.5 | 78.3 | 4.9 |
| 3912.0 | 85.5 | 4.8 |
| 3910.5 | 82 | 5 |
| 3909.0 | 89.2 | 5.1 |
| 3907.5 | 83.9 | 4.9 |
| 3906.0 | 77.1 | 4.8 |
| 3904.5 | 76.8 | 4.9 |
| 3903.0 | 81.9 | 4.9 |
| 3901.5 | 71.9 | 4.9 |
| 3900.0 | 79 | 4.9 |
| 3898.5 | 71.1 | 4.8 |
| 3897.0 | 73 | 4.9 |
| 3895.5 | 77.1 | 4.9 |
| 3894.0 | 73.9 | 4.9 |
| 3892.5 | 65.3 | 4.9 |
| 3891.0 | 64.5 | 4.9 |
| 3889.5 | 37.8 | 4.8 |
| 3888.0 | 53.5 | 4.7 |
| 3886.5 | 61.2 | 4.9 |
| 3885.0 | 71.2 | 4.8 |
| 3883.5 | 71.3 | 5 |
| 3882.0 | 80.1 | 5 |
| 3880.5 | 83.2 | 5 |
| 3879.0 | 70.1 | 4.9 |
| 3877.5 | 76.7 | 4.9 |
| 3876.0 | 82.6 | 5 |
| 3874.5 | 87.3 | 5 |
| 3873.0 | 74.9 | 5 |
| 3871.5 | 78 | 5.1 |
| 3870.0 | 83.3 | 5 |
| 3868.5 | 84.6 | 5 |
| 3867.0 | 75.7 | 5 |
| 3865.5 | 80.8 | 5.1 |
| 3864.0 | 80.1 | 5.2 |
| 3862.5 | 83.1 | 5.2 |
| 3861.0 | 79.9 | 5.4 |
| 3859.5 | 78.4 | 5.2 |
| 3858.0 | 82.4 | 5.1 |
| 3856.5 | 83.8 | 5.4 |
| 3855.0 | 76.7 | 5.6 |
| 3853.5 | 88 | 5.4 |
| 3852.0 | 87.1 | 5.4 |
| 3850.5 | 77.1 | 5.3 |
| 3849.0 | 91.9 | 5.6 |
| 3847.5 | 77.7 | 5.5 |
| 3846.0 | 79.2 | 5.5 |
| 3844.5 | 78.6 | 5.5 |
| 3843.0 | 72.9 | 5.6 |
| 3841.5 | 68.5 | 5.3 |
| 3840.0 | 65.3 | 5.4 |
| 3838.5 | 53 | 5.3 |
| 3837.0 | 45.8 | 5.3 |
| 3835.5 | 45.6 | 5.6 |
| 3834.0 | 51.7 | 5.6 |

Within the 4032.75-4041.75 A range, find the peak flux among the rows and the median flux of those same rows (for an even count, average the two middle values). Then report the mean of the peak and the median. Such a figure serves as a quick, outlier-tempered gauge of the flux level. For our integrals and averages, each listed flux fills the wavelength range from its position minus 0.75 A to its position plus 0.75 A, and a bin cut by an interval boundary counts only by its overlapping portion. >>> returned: 86.3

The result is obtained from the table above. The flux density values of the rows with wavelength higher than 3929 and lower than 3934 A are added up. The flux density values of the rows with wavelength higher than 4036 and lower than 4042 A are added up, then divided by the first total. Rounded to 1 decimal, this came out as 3.6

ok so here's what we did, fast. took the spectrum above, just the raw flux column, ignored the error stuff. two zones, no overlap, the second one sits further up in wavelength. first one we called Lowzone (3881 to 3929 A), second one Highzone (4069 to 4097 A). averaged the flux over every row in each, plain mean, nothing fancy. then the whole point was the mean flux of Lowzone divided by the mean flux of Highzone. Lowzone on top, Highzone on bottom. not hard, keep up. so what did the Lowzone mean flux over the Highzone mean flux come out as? 0.91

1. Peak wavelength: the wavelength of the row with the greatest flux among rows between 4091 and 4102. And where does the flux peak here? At 4093.5 A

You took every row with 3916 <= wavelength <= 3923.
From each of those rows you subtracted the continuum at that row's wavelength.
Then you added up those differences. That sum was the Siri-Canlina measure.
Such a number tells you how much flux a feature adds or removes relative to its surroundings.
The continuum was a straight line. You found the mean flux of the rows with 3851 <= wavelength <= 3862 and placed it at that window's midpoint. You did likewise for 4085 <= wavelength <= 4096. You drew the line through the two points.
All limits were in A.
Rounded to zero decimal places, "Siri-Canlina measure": -32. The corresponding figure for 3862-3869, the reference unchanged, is -7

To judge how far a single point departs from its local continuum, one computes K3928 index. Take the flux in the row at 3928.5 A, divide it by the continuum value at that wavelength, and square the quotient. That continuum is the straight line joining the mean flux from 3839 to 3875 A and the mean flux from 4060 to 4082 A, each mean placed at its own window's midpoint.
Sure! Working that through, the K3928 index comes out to 0.61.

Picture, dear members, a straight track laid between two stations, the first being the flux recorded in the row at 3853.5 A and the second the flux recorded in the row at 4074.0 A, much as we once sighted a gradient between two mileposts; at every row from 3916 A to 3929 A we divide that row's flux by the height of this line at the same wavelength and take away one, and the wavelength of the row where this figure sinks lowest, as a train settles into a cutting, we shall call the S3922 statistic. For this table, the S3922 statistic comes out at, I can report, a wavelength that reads 3928.5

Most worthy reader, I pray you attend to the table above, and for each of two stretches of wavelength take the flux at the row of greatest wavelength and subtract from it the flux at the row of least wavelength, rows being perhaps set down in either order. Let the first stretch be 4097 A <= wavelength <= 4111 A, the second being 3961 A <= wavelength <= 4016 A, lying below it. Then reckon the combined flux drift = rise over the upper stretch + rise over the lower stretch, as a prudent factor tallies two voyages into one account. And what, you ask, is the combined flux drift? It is 28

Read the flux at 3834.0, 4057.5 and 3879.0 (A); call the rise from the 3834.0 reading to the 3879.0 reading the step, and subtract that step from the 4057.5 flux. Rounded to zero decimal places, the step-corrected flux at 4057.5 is 61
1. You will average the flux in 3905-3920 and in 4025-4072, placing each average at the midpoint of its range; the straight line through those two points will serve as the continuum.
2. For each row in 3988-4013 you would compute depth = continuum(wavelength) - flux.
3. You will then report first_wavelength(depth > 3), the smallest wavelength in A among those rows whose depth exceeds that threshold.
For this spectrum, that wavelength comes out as 3990.0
